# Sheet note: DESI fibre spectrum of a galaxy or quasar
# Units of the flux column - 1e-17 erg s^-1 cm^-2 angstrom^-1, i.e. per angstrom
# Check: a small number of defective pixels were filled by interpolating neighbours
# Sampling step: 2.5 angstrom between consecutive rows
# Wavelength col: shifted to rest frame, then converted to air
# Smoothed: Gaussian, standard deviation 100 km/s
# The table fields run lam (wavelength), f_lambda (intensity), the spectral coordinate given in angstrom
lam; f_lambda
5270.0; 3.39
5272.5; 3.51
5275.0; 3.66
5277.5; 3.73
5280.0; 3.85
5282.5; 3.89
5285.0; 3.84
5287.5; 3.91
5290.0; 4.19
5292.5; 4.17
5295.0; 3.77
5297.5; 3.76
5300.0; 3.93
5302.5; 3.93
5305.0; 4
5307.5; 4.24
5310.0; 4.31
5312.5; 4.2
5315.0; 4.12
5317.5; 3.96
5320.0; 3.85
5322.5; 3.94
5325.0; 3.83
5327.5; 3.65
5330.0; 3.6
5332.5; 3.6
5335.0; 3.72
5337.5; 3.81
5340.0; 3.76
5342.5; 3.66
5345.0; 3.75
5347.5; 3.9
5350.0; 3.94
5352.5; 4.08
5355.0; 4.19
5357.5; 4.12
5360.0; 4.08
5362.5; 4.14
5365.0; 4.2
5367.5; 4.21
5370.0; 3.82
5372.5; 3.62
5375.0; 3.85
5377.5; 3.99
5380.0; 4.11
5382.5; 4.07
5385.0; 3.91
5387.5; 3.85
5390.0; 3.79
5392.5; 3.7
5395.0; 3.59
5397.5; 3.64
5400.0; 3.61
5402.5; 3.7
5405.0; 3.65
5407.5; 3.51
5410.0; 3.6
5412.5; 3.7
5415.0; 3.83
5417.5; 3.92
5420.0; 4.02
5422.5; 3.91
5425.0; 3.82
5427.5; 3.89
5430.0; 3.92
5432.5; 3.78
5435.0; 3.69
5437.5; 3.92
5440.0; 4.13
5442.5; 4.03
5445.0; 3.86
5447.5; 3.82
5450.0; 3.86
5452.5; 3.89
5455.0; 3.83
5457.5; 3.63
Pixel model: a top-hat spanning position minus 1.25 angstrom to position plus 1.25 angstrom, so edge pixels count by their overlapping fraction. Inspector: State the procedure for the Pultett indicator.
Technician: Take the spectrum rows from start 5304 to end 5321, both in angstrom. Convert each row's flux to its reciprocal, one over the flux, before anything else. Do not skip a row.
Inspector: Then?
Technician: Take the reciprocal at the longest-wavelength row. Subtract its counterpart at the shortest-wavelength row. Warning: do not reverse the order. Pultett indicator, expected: 0.010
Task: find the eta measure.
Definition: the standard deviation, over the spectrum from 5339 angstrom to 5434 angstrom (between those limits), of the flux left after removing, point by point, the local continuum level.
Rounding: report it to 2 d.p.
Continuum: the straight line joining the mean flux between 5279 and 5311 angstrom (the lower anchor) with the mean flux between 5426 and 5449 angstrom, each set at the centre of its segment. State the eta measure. 0.19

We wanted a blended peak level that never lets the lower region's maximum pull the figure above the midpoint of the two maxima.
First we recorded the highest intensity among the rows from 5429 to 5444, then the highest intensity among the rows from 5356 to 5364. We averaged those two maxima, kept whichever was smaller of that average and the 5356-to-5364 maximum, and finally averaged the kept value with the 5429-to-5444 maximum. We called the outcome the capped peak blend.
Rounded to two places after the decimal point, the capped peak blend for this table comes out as 4.13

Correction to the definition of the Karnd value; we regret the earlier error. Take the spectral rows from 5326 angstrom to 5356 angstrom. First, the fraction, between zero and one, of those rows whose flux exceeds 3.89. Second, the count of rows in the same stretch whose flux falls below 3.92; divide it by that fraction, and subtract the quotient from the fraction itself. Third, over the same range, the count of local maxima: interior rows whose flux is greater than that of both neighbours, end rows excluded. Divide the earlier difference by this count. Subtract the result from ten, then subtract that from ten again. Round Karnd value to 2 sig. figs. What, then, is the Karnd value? -27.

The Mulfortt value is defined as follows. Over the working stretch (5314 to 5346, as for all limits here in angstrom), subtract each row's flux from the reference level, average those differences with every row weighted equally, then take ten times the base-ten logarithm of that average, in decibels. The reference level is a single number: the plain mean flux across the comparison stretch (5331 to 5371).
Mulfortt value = -8.3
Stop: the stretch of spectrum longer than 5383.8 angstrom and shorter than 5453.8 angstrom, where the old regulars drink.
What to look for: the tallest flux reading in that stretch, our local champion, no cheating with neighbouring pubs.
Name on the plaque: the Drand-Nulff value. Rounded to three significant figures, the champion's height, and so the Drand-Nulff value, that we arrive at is 4.13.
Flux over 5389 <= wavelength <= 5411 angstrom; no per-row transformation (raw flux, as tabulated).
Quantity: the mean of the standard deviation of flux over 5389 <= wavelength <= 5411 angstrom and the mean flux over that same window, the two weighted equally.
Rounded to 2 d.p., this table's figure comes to 1.86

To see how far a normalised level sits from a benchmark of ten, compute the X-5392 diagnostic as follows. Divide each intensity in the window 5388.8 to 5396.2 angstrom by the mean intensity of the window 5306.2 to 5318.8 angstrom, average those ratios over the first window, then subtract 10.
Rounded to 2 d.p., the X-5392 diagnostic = -9.11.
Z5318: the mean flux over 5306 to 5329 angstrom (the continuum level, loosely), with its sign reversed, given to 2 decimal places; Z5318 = -4.01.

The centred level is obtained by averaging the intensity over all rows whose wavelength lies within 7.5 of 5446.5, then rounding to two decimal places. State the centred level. 3.93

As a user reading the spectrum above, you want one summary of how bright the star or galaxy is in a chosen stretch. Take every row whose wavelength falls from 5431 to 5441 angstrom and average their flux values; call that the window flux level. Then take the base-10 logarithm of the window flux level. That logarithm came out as 0.59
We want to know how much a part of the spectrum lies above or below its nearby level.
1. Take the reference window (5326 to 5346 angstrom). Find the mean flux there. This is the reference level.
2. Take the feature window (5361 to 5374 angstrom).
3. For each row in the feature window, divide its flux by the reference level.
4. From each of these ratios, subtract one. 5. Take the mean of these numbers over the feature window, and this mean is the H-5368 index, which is 0.082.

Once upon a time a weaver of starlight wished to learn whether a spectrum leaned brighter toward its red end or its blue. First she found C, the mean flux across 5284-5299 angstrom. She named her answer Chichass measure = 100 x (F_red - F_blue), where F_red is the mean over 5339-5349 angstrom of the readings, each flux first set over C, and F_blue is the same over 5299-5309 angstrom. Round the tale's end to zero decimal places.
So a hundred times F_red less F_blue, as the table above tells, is -7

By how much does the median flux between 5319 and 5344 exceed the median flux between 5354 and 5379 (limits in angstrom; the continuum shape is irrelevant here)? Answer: -0.36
